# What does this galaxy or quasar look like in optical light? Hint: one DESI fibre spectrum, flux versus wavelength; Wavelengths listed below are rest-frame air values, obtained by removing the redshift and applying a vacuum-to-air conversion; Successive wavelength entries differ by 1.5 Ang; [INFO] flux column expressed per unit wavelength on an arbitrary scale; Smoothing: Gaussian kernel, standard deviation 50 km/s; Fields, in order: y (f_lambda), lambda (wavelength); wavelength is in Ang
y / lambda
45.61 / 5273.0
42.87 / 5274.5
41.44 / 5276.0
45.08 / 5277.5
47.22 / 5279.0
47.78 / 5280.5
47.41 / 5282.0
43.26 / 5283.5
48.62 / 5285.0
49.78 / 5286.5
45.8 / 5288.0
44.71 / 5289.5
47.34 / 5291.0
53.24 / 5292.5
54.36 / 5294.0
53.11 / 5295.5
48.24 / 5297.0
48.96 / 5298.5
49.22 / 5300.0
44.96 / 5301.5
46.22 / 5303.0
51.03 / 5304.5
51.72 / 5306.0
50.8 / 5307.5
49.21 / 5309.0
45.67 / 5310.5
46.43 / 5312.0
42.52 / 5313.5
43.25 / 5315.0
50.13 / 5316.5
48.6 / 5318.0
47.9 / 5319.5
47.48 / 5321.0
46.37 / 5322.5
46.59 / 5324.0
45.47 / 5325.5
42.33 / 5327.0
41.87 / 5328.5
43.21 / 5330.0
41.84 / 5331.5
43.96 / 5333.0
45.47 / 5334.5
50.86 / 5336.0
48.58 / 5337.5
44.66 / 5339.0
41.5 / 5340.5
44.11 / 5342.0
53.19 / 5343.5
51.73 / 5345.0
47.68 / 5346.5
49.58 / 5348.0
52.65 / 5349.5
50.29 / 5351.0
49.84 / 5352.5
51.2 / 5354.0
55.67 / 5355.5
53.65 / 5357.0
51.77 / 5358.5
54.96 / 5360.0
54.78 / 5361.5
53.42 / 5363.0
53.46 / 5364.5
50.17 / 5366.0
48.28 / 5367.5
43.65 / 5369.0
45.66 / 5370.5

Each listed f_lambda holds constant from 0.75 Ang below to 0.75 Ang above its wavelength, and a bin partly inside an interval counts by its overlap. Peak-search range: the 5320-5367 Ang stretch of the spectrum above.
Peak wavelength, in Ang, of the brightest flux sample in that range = 5355.5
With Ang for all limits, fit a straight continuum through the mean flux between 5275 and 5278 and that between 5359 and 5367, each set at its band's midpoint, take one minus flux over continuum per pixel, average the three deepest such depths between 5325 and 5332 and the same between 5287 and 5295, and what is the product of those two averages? -0.004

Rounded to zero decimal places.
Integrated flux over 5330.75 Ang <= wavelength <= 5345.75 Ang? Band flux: 699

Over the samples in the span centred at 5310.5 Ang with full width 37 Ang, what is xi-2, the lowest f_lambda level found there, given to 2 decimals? 41.87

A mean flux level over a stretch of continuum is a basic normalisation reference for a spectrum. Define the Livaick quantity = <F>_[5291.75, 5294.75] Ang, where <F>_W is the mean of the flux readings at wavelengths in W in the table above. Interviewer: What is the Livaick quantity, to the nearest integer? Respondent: 54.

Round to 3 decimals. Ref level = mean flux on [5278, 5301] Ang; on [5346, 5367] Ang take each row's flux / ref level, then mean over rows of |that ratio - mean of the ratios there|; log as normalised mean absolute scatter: 0.041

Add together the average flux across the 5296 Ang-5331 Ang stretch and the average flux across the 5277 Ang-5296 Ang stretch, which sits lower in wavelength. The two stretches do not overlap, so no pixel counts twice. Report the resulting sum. 95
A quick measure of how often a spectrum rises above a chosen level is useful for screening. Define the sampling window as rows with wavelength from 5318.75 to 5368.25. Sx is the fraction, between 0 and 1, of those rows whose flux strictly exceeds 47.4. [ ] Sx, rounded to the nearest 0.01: 0.64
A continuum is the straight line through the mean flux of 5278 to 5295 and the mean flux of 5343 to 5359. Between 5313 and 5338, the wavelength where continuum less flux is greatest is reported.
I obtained 5331.5 Ang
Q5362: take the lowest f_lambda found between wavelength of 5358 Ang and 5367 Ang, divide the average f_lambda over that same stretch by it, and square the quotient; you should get 1.12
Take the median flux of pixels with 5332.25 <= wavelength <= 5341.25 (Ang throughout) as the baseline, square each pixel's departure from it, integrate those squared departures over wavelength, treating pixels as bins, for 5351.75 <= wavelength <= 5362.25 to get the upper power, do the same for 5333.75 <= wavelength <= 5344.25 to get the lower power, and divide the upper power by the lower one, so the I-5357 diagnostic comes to 4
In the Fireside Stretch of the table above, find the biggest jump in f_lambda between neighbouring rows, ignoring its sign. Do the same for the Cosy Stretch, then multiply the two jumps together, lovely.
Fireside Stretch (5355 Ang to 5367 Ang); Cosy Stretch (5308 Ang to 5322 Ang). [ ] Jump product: 23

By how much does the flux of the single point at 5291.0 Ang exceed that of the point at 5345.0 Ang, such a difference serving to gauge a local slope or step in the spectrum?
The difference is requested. -4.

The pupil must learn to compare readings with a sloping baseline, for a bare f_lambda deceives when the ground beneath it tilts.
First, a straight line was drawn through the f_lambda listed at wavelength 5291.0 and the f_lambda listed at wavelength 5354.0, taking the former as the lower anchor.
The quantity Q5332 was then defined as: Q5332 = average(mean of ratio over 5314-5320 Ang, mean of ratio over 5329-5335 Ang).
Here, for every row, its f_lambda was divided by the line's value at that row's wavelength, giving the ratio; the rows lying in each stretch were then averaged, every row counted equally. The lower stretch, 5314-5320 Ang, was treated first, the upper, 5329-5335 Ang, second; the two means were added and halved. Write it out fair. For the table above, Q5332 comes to 0.92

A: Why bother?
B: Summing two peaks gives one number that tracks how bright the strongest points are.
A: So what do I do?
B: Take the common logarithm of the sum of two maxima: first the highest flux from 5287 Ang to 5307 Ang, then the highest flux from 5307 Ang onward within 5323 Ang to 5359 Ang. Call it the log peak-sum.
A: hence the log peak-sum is 2.04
